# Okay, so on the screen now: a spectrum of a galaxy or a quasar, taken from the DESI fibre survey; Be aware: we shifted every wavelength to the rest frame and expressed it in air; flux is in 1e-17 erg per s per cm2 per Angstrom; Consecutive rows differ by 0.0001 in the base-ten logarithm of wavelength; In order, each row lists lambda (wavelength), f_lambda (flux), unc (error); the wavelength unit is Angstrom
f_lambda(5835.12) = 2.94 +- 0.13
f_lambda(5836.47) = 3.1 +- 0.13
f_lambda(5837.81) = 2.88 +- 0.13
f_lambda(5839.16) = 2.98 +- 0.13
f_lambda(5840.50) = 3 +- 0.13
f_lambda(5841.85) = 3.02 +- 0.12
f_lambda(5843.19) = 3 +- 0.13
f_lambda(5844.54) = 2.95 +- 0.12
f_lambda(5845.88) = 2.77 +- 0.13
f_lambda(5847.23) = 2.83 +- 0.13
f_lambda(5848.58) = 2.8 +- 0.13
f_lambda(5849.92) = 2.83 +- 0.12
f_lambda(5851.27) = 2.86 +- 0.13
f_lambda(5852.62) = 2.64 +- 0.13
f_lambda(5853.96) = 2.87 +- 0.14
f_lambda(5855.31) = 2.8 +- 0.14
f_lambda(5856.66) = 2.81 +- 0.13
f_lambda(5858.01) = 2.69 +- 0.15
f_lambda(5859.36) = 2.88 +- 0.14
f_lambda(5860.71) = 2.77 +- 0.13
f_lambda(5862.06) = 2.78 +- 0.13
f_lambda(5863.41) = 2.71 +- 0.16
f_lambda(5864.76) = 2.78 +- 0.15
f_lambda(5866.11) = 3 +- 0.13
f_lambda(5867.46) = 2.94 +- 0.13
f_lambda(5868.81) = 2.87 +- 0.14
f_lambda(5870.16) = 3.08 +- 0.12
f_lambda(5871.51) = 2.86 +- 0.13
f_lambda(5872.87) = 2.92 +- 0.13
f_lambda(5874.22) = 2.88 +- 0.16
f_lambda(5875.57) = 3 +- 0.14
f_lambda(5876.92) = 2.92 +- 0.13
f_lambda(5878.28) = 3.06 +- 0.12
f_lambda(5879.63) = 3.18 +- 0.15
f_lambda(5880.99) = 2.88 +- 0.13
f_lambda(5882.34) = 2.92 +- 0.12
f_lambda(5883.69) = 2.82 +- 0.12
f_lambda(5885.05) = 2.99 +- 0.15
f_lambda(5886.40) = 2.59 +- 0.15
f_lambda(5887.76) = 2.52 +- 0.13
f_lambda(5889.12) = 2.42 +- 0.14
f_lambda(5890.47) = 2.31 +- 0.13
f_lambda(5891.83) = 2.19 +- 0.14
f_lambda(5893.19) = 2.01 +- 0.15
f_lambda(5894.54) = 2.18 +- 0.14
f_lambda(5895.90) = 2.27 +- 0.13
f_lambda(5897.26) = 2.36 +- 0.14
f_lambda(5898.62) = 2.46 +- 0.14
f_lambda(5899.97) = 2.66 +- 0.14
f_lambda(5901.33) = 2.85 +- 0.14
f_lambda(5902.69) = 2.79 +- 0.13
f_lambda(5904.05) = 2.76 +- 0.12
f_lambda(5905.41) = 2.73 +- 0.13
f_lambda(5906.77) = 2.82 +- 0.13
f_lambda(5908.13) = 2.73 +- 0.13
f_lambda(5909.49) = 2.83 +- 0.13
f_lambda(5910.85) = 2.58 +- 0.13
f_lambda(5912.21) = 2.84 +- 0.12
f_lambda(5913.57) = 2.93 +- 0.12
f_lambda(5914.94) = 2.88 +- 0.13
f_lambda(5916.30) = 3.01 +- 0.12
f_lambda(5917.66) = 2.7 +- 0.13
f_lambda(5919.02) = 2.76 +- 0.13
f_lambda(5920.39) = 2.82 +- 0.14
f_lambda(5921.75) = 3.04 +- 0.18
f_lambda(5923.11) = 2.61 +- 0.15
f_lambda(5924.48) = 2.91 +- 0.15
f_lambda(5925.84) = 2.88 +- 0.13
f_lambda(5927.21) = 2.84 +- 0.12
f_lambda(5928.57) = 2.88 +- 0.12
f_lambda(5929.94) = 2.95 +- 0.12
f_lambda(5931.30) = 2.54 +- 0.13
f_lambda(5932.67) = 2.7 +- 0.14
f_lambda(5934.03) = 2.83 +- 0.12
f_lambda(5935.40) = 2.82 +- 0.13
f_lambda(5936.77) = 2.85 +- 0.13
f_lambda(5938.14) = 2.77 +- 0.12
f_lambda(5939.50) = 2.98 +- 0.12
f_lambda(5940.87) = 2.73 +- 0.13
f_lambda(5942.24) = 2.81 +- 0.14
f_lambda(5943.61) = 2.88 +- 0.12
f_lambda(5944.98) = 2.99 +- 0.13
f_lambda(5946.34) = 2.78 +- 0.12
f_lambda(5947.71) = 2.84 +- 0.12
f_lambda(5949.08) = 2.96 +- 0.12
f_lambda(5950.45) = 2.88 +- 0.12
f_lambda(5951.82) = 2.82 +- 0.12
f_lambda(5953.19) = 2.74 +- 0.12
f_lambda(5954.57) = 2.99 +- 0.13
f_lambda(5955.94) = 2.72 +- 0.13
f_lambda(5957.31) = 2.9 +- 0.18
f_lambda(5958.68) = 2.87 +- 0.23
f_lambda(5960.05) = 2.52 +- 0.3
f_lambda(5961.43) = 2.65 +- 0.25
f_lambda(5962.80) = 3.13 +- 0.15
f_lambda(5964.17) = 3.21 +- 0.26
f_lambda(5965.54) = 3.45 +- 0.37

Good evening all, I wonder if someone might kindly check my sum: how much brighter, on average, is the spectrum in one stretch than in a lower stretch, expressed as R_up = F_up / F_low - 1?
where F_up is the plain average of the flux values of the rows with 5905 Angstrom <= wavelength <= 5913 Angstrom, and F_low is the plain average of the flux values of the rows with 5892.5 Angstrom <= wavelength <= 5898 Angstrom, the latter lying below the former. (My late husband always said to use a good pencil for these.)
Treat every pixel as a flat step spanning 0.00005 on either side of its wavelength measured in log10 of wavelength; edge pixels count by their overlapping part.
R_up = 0.25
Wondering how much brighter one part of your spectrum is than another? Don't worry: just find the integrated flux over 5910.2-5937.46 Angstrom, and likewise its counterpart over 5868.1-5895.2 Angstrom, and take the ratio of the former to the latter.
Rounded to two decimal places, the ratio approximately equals 1.04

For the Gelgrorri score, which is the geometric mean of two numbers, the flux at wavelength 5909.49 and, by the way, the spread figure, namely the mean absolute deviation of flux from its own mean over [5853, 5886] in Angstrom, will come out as 0.51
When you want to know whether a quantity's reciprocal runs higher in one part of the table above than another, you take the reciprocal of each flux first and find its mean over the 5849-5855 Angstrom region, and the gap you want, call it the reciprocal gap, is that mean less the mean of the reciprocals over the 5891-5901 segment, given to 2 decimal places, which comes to -0.08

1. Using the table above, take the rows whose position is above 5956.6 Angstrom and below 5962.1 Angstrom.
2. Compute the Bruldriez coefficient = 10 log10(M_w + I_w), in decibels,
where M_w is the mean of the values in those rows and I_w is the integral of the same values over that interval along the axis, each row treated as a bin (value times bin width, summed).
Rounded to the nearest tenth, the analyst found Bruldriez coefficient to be 12.5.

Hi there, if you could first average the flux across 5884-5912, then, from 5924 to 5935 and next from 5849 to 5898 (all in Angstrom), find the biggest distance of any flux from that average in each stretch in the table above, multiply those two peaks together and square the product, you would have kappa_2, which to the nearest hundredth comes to 0.06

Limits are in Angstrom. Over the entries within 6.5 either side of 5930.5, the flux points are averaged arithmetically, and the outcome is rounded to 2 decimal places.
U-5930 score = 2.82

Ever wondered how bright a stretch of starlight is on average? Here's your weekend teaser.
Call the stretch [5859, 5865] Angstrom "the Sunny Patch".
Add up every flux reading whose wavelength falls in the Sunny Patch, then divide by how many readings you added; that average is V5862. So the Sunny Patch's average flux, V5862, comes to 2.78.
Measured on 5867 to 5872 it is 2.94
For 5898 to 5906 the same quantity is 2.71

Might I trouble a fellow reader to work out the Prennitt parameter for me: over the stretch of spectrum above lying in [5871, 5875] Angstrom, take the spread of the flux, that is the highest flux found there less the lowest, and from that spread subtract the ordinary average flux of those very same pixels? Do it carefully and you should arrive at -2.83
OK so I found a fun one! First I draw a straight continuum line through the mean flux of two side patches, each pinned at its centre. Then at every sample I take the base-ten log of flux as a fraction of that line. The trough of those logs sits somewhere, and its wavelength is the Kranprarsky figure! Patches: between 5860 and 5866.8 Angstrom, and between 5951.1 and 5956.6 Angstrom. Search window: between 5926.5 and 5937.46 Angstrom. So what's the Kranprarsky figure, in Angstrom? 5931.30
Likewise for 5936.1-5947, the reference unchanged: 5940.87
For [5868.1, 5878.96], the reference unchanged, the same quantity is 5871.51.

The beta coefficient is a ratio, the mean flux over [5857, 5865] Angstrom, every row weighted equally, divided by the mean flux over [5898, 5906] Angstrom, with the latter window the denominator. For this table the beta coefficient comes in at 1.02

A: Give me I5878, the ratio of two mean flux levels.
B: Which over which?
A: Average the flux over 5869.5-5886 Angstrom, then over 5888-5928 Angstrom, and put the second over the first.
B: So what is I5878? 0.90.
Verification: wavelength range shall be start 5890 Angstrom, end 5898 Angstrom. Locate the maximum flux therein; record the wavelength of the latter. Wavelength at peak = 5897.26 Angstrom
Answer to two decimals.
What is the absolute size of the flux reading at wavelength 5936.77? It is 2.85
